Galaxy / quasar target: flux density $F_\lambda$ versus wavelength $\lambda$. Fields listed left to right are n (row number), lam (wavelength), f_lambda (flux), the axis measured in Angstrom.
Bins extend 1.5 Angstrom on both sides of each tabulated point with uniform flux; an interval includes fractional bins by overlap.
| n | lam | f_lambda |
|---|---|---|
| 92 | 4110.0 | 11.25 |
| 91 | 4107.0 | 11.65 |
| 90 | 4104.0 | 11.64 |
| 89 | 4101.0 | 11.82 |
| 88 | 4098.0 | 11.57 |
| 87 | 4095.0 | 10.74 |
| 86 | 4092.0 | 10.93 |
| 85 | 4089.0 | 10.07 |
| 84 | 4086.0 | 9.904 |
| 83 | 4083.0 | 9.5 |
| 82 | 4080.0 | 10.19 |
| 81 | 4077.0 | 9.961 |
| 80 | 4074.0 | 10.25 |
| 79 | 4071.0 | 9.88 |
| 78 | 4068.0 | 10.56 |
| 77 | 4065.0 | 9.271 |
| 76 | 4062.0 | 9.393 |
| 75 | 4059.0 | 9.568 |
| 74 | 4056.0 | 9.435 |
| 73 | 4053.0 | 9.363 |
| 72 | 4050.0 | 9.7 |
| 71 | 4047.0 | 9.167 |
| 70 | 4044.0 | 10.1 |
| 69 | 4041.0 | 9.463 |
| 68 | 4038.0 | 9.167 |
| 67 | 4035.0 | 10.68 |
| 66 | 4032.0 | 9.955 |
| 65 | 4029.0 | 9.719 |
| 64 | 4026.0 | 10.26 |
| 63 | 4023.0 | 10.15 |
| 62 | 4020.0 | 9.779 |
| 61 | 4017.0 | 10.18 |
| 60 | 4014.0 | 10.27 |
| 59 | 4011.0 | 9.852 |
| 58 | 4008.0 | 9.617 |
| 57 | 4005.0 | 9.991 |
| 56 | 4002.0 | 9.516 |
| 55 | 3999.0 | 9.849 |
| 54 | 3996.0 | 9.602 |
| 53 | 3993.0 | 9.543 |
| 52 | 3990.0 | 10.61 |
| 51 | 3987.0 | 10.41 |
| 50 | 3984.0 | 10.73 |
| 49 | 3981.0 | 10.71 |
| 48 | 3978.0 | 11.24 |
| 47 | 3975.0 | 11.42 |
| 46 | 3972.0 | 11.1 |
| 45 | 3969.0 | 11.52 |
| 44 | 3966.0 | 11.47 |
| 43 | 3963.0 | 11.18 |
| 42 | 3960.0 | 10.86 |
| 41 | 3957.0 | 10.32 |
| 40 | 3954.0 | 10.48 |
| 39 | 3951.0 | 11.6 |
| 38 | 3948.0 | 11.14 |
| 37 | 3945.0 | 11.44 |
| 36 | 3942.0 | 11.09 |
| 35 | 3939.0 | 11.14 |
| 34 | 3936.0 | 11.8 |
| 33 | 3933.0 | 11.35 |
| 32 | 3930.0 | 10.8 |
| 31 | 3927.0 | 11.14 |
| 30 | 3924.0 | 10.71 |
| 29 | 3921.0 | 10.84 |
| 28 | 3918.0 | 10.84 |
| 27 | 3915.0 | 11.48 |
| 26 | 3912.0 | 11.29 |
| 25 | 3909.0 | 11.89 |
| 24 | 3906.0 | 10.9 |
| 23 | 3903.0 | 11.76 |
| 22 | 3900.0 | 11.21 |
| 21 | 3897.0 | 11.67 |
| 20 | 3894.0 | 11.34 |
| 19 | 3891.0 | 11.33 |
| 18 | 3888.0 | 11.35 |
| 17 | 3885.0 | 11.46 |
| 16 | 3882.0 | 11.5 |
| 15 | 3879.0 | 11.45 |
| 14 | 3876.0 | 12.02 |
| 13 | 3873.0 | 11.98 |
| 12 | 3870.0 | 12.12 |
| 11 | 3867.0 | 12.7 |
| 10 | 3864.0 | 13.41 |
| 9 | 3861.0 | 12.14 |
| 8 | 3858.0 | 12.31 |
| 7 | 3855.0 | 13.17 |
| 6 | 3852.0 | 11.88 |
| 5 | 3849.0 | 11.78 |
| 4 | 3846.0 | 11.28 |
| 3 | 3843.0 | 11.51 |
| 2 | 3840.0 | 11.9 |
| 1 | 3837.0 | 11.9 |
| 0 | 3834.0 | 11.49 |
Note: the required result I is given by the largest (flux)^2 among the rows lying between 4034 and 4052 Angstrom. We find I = 114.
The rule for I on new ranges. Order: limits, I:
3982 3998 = 115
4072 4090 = 105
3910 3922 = 132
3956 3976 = 133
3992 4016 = 105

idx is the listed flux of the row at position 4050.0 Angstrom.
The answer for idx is 9.7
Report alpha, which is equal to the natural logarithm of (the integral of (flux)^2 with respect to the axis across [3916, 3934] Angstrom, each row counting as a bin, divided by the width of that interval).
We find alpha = 4.79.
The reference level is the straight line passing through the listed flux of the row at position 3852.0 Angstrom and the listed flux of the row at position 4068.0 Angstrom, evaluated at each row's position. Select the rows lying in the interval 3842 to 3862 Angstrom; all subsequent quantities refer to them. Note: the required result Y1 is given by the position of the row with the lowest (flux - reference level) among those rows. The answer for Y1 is 3846.0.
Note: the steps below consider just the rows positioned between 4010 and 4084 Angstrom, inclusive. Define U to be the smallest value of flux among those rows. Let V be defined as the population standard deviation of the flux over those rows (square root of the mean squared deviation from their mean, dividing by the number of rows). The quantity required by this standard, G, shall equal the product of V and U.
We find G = 3.8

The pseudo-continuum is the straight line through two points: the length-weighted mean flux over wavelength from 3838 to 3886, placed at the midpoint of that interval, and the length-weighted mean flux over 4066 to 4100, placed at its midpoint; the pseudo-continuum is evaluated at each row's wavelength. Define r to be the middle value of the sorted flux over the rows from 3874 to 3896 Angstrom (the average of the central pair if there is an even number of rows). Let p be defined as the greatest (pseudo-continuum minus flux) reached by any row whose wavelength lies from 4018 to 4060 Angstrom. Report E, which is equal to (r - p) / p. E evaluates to 6.6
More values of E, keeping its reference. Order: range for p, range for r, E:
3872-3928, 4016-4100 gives 10.7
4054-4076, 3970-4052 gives 7.3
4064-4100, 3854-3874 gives 9.3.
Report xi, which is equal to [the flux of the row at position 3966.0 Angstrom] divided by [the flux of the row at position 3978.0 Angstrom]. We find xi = 1.02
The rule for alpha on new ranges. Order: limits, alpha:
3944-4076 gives 4.66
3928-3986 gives 4.82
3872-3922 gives 4.87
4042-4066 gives 4.50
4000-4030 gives 4.59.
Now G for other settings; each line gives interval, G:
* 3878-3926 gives 3.6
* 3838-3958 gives 6.6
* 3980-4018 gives 4.1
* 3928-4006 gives 6.2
